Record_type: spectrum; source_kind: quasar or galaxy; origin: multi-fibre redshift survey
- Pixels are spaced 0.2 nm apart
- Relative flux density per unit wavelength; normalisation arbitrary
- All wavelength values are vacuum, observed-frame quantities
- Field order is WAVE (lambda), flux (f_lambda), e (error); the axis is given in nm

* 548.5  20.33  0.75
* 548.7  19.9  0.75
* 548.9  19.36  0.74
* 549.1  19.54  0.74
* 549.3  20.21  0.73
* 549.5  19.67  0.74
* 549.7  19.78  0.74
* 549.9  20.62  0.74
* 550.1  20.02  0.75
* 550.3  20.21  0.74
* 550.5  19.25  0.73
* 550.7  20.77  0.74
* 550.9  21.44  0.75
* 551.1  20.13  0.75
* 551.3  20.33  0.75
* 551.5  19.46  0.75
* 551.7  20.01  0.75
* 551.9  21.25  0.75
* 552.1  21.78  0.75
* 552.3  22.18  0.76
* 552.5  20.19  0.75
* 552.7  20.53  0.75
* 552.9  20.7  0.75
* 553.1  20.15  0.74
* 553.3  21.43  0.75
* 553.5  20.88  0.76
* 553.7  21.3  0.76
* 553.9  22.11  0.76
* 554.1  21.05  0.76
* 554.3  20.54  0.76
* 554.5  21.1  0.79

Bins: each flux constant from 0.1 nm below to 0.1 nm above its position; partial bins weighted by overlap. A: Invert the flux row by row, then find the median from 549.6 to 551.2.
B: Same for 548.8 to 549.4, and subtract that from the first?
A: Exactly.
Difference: -0.0016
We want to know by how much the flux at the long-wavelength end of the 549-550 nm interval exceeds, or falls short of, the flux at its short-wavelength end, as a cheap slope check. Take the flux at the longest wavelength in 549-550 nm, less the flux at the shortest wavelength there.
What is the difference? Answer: 1.1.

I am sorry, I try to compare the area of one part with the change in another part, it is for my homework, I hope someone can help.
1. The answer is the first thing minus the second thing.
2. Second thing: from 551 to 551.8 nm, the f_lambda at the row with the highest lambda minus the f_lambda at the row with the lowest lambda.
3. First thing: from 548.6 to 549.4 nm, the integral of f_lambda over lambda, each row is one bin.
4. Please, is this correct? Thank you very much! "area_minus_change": 15.9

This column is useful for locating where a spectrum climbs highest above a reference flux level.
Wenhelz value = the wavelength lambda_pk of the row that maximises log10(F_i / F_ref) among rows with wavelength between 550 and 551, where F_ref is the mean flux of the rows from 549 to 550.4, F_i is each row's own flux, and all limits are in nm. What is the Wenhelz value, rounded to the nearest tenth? 550.9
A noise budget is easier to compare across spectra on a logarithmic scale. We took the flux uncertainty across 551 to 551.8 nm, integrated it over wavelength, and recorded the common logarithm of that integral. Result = -0.222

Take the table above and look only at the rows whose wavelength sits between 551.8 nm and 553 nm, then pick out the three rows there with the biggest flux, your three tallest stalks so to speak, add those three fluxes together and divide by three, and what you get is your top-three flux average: 21.74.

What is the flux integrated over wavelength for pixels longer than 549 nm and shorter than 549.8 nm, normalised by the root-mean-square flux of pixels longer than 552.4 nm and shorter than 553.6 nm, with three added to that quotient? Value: 3.77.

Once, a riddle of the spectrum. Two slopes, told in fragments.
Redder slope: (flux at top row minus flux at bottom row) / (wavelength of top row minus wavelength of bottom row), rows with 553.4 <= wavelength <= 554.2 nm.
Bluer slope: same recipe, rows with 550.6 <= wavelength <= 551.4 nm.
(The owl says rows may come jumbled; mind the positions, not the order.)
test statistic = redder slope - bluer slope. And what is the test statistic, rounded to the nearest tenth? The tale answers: 1.0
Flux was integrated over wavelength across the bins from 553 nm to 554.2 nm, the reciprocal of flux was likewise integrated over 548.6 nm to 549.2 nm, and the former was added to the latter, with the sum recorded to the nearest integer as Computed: 25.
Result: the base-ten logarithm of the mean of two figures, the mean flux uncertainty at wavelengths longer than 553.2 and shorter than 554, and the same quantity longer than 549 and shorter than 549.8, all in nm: -0.126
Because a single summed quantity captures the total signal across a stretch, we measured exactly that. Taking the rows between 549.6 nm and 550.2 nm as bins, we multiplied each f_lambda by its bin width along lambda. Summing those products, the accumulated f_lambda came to 12.1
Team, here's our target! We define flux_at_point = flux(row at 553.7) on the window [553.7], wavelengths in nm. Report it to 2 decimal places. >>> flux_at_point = 21.30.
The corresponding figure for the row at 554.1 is 21.05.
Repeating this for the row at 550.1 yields 20.02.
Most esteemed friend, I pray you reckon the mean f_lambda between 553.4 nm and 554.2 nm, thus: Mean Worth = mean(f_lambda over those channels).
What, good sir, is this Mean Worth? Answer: 21.3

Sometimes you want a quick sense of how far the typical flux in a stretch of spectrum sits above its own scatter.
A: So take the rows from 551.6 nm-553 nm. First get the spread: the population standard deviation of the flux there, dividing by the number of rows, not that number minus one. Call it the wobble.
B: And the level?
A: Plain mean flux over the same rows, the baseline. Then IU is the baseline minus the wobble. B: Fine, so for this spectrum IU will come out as 20.2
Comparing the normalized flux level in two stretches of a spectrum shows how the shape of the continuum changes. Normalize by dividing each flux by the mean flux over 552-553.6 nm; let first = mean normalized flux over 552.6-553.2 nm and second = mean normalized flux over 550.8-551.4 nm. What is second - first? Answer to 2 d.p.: 0.01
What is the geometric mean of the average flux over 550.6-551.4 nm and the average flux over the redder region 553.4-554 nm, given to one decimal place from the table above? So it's 21.0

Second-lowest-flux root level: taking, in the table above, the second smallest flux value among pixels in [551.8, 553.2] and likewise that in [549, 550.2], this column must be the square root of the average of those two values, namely 4.46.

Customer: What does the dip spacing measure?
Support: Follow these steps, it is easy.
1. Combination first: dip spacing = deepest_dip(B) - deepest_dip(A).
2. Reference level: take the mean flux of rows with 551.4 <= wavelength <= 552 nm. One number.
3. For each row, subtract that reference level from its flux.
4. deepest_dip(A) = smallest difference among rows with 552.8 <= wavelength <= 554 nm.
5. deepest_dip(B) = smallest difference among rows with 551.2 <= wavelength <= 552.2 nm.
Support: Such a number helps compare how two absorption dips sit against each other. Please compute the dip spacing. -0.7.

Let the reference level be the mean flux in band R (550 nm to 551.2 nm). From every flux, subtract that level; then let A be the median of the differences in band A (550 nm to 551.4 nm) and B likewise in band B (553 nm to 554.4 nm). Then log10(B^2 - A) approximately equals -0.19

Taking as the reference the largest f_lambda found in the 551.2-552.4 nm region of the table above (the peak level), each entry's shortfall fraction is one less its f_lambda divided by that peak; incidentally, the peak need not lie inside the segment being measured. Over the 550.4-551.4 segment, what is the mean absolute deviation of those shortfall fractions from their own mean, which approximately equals 0.026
